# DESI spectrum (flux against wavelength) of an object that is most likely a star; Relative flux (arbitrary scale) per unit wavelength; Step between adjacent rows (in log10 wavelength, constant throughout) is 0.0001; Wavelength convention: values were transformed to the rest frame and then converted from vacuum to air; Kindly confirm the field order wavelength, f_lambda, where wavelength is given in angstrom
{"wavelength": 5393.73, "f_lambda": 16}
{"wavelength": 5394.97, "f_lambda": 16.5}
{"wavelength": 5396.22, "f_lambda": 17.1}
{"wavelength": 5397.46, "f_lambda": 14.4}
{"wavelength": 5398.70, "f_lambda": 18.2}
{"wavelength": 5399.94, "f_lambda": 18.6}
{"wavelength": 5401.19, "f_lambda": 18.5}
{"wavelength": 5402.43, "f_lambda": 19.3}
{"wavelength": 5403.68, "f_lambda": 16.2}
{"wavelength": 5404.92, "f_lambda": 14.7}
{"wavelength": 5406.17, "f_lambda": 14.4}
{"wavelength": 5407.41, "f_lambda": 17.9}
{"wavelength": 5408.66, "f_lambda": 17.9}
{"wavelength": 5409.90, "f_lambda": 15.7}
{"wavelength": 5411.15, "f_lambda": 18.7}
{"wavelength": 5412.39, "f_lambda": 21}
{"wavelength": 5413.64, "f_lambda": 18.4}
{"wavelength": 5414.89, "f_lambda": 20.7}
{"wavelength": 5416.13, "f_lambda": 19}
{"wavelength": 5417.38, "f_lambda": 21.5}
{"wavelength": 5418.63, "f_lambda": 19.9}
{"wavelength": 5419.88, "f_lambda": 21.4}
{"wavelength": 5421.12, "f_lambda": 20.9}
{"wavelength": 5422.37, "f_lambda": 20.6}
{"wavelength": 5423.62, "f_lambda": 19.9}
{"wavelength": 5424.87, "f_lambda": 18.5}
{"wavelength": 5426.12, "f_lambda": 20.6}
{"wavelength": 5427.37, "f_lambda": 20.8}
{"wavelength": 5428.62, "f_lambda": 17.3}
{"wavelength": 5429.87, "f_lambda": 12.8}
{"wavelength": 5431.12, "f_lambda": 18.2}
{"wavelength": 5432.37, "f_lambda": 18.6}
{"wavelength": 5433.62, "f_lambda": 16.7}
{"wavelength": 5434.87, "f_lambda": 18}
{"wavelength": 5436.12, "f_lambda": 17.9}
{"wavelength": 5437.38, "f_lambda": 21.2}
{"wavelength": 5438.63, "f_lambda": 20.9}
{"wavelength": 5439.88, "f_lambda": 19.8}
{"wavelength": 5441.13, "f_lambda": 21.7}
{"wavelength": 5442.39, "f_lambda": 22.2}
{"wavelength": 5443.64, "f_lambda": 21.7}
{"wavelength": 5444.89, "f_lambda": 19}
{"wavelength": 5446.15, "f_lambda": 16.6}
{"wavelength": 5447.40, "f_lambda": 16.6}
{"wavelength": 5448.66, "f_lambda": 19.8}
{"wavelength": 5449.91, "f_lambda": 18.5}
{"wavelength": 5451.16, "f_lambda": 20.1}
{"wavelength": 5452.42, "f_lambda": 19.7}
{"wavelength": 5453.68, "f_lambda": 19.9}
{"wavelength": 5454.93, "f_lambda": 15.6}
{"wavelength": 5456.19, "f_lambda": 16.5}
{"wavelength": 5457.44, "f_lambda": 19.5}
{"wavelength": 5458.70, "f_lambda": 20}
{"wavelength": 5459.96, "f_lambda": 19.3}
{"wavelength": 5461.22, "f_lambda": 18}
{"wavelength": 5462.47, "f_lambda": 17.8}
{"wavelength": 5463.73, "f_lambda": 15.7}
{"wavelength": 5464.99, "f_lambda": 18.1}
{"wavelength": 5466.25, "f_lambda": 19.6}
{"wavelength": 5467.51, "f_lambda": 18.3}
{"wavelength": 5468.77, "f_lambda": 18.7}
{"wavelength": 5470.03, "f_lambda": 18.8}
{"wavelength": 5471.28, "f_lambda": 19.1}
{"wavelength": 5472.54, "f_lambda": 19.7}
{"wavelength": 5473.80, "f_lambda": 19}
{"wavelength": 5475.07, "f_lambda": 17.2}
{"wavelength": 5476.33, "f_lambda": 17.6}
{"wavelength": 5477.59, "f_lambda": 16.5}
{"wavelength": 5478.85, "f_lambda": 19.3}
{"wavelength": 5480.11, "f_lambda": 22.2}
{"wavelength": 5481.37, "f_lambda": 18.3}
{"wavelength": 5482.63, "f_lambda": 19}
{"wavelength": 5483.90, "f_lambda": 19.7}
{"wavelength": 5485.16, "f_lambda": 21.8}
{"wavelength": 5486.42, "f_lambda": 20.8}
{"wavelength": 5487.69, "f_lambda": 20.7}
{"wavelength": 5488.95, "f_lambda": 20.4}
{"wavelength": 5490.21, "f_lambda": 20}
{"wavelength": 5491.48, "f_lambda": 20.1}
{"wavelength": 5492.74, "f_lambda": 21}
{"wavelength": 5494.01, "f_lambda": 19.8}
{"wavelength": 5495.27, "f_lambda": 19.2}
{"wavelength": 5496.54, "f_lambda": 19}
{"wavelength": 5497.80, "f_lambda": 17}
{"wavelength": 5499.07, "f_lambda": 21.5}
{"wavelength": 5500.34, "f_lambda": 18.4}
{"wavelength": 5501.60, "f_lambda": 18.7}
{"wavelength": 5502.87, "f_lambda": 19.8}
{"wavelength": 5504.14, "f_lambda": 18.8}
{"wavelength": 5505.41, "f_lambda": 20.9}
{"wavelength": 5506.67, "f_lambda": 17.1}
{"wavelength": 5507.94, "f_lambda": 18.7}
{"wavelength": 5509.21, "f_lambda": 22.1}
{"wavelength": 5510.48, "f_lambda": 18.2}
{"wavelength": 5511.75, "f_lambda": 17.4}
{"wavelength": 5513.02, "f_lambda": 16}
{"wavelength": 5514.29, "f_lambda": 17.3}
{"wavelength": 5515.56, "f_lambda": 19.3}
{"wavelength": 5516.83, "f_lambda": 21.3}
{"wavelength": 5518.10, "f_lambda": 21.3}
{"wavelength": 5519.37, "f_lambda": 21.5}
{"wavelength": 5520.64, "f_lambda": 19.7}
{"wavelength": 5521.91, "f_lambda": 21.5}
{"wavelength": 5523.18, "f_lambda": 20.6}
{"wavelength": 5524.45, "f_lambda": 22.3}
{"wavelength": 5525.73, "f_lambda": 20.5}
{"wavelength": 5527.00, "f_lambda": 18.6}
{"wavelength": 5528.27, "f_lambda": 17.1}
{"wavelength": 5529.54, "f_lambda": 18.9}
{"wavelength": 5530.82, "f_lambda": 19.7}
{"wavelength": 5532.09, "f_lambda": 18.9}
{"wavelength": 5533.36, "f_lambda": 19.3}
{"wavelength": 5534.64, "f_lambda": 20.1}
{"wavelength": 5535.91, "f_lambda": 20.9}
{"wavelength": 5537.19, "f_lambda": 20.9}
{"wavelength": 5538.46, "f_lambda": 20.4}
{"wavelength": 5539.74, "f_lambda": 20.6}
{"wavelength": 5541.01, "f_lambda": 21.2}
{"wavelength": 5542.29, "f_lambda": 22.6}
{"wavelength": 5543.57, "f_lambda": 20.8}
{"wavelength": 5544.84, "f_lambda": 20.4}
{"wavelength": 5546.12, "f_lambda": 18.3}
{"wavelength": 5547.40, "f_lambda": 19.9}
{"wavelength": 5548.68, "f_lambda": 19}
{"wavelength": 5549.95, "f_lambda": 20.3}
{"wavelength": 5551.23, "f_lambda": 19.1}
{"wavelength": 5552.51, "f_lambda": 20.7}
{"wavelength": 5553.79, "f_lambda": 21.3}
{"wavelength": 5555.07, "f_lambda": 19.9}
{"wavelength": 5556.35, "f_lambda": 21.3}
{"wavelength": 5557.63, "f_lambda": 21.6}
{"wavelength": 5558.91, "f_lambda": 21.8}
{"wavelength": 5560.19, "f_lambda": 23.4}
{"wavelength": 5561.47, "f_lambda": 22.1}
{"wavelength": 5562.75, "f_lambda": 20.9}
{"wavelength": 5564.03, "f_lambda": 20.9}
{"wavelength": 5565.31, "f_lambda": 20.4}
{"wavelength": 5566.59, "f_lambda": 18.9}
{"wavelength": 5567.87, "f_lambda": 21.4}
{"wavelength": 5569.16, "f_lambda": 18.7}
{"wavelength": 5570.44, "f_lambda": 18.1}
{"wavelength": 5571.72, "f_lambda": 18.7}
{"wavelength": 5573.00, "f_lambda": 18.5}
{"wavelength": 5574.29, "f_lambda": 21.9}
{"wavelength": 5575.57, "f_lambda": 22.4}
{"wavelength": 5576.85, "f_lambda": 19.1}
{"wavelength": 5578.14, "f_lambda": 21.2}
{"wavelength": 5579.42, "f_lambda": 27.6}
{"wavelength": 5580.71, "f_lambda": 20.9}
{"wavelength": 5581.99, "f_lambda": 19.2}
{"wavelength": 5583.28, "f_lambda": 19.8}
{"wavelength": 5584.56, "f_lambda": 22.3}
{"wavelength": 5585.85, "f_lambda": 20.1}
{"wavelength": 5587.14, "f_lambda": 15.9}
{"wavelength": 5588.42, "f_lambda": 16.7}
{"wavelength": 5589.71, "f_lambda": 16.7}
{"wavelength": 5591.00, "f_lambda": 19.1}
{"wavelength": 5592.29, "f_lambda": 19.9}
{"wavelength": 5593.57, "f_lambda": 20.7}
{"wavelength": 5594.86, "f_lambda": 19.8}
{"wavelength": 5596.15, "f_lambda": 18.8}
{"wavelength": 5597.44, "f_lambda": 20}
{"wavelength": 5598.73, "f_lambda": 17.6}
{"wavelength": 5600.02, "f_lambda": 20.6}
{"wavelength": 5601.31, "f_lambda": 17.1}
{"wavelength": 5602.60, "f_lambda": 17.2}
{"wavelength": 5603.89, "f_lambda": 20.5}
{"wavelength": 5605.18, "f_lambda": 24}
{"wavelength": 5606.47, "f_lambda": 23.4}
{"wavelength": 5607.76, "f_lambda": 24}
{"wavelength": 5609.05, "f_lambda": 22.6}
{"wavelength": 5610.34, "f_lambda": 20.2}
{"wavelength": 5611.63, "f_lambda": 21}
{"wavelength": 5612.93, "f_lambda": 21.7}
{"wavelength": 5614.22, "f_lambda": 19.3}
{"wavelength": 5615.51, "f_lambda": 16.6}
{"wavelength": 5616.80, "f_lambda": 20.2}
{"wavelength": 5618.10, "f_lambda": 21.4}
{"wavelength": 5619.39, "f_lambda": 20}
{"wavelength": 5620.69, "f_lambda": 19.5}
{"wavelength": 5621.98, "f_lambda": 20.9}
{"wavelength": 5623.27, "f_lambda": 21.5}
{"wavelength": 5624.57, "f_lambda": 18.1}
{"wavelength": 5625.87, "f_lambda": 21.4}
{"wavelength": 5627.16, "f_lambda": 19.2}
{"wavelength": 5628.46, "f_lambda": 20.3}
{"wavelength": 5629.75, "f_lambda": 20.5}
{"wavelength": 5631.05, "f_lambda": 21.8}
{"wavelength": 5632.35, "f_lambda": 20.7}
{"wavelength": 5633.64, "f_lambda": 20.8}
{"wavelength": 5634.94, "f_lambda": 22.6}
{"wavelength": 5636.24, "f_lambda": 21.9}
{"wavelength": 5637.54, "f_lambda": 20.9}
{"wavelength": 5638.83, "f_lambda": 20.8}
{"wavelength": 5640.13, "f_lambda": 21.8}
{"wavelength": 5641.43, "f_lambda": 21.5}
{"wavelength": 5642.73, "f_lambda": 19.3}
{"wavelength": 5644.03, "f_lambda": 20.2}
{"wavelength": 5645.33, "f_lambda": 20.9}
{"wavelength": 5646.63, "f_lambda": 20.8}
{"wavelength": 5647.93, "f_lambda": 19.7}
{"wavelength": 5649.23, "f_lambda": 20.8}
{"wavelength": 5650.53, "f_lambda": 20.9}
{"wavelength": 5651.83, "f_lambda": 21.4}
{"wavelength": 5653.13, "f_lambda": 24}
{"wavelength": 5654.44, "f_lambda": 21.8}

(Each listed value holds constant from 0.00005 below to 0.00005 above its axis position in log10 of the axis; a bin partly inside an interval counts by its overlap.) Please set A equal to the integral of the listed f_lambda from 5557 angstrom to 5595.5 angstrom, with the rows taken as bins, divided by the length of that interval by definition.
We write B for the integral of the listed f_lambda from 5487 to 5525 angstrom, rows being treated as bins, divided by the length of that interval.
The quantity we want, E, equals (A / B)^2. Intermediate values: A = 20.3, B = 19.6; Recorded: 1.07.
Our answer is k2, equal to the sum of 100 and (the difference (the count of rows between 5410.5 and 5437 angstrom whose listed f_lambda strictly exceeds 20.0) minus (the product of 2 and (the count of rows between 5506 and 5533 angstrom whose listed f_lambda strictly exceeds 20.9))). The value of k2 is 96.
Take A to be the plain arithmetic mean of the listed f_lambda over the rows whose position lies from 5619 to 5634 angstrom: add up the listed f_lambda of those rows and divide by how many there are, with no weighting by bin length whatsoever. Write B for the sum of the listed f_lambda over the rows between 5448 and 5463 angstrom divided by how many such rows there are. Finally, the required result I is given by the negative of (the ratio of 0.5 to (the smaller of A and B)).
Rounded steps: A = 20.4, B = 18.7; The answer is -0.0267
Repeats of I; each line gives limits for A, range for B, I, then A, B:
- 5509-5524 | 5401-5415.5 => -0.0281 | 19.7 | 17.8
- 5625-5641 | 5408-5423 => -0.0255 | 21.1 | 19.6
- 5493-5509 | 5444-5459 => -0.0271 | 19.1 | 18.5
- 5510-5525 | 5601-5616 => -0.0254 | 19.7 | 20.6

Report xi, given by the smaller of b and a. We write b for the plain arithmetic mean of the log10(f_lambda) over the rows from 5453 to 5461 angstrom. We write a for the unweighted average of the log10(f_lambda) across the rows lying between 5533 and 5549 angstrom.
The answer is 1.26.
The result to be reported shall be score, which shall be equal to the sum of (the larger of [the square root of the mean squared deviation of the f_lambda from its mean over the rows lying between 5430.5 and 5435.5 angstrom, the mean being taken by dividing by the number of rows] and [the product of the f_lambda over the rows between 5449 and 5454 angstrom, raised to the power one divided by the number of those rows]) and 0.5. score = 20.0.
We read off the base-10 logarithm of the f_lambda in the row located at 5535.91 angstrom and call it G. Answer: 1.32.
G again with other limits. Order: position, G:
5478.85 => 1.29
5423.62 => 1.30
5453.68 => 1.30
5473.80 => 1.28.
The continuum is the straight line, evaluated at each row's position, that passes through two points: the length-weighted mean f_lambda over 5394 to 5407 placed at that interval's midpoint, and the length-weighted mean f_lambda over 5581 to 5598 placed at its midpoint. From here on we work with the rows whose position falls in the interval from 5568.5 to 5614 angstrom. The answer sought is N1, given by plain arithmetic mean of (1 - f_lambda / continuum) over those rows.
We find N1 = -0.050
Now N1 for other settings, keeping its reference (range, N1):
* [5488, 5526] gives -0.083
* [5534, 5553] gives -0.094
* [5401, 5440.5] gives -0.096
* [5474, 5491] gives -0.094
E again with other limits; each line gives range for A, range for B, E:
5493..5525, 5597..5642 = 0.89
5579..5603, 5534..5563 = 0.87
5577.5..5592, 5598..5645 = 0.94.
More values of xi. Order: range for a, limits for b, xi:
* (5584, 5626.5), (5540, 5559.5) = 1.30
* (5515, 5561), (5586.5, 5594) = 1.26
